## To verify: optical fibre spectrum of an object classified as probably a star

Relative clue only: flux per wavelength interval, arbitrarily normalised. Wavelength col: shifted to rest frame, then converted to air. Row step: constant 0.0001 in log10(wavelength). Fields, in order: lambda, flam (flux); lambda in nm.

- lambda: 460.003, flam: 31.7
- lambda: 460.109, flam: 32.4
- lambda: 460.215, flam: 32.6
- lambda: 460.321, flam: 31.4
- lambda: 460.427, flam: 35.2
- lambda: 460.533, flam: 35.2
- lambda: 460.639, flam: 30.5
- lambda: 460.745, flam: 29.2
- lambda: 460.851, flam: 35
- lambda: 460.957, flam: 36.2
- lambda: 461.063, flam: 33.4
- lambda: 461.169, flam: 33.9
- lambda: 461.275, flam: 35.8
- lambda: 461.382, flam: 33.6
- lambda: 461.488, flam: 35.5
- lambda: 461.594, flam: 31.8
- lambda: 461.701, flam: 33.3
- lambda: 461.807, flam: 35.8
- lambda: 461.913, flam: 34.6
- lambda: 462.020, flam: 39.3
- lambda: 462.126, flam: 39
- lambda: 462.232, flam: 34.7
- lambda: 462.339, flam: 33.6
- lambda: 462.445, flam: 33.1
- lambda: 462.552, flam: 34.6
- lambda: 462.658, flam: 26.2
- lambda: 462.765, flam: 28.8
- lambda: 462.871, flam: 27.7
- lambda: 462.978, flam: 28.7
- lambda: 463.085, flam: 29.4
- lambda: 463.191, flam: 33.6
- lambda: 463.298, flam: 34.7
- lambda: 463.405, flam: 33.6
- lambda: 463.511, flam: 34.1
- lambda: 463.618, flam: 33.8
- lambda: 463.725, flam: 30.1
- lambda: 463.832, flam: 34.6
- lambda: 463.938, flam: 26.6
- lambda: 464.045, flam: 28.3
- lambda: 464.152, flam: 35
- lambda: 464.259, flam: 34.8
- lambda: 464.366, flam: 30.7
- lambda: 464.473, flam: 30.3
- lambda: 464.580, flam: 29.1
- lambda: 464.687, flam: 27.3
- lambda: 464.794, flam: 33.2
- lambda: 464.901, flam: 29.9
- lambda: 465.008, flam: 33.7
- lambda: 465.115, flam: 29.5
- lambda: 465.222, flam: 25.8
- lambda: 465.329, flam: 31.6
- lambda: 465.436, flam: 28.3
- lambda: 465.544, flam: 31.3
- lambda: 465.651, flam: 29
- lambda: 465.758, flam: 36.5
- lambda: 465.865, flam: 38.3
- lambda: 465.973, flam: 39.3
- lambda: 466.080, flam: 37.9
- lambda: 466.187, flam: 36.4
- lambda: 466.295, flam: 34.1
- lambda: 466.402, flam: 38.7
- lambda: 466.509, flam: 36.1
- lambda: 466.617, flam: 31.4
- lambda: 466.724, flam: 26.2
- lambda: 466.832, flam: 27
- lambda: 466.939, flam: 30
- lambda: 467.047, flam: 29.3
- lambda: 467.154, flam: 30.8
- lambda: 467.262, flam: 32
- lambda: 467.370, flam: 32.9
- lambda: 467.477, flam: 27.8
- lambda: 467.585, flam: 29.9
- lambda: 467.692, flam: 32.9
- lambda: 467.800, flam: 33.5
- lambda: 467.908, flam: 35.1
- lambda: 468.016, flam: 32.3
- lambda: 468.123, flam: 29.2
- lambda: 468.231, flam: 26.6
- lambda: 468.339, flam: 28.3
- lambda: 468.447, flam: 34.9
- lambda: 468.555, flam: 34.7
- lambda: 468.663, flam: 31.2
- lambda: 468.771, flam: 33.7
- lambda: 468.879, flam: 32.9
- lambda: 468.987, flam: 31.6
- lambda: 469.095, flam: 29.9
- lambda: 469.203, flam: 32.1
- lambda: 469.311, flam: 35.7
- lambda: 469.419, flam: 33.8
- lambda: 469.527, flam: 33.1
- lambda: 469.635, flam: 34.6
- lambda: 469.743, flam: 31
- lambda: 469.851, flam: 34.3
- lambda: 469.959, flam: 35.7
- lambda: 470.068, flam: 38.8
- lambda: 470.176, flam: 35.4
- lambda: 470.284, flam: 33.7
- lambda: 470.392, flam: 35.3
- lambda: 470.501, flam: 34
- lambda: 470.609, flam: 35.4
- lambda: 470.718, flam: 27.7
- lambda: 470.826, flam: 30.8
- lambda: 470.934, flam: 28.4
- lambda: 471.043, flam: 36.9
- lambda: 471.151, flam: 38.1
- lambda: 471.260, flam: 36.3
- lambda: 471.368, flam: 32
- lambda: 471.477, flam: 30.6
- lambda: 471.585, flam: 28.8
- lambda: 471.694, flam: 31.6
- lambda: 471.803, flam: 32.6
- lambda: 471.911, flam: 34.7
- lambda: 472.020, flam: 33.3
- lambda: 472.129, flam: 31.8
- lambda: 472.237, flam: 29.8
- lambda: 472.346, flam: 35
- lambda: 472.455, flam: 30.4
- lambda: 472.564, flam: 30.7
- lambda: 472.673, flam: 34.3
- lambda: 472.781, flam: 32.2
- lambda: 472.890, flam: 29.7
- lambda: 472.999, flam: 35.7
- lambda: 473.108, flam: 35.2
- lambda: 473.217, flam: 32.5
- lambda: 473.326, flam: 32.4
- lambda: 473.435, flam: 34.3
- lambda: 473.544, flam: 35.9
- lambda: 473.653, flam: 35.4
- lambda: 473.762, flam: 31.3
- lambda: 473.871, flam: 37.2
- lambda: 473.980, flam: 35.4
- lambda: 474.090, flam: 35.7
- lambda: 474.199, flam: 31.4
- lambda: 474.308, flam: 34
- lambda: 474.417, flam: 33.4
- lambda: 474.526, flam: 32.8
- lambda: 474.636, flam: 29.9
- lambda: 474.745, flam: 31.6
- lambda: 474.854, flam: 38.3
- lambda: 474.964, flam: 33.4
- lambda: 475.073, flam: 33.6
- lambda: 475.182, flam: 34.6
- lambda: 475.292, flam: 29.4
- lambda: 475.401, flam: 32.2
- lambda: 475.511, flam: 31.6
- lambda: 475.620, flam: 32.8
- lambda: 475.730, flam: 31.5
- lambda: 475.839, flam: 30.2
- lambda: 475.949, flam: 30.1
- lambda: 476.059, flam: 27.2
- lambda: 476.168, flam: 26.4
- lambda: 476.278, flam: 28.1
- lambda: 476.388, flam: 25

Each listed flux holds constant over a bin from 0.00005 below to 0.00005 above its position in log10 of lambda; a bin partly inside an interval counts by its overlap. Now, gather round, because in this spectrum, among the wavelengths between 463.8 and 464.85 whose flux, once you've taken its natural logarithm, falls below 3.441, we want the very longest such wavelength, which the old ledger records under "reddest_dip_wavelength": 464.687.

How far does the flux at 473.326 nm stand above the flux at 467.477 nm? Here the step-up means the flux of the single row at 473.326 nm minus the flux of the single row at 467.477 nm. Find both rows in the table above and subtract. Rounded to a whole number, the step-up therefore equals 5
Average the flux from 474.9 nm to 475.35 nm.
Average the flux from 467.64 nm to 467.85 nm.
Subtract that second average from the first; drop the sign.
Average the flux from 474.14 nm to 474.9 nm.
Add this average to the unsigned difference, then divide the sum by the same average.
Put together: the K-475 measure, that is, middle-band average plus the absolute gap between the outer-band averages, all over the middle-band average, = 1.01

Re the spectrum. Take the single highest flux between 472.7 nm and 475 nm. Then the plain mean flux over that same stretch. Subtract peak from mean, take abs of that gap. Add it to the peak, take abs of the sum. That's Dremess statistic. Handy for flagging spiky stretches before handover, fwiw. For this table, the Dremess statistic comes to 42.9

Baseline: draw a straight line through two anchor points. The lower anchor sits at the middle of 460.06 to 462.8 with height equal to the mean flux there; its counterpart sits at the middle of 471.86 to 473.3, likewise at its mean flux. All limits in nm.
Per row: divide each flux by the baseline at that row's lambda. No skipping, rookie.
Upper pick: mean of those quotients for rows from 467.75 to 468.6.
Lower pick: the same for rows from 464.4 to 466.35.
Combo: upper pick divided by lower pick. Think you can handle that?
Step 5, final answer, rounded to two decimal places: 0.99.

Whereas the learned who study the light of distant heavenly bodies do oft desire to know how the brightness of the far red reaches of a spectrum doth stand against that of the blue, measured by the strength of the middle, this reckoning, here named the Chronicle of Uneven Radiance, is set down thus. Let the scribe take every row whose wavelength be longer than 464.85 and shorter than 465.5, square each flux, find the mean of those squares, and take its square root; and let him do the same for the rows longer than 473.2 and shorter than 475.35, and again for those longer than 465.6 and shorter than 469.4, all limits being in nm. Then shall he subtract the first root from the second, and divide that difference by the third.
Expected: 0.12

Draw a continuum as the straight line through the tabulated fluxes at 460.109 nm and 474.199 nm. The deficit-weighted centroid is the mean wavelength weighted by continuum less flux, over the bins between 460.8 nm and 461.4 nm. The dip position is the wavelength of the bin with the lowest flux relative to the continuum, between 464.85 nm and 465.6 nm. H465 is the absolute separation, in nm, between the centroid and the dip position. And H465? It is 4.13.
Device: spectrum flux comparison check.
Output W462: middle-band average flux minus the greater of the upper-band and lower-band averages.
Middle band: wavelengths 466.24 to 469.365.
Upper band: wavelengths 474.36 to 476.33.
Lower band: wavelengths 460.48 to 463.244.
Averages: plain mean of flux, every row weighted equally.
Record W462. -1.4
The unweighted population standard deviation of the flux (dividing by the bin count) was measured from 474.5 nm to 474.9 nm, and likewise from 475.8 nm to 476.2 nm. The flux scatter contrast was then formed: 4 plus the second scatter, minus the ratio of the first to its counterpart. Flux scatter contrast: 3.85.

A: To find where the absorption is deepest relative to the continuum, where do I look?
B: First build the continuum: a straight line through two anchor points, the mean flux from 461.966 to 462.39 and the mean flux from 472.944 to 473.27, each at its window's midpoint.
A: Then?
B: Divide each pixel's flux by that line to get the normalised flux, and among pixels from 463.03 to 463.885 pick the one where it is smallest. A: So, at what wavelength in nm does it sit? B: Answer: 463.085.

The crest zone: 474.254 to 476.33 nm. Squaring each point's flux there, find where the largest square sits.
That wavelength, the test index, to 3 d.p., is 474.854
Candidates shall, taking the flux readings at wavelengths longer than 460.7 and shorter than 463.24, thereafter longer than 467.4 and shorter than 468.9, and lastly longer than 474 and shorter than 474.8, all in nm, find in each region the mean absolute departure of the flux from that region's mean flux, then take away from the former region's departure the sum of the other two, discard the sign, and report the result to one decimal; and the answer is 1.3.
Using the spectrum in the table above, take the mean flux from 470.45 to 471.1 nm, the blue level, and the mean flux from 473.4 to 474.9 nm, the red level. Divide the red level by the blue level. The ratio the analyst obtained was 1.06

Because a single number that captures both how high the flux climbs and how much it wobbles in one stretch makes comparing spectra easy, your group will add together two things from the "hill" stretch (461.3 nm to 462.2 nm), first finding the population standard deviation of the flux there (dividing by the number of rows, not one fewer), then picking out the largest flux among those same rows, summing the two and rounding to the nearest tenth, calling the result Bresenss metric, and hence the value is 41.8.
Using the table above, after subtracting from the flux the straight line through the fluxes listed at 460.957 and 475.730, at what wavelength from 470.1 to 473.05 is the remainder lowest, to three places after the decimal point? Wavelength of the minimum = 470.718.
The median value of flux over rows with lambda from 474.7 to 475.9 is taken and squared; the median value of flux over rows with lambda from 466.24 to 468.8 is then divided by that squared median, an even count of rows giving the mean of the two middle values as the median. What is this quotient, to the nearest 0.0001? 0.0306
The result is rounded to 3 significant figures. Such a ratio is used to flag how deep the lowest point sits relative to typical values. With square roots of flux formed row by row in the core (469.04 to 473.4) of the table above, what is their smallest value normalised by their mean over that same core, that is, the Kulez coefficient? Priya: 0.915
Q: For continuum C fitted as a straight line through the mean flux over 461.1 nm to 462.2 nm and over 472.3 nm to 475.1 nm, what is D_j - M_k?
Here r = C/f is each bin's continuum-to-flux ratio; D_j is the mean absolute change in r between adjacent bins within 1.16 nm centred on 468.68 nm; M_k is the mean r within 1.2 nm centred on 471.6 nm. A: -0.94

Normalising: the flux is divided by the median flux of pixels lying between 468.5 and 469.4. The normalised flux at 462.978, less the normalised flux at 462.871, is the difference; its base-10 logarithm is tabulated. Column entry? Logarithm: -1.5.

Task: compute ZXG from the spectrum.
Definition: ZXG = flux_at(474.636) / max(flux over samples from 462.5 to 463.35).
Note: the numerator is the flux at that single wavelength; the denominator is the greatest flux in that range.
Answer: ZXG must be 0.862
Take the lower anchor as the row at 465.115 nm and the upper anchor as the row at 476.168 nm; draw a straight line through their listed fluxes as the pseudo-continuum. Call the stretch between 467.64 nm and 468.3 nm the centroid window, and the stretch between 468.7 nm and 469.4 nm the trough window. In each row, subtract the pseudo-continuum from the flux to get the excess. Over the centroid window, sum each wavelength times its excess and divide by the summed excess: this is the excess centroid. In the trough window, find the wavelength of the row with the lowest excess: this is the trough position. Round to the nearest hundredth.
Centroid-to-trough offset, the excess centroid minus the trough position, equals -1.28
